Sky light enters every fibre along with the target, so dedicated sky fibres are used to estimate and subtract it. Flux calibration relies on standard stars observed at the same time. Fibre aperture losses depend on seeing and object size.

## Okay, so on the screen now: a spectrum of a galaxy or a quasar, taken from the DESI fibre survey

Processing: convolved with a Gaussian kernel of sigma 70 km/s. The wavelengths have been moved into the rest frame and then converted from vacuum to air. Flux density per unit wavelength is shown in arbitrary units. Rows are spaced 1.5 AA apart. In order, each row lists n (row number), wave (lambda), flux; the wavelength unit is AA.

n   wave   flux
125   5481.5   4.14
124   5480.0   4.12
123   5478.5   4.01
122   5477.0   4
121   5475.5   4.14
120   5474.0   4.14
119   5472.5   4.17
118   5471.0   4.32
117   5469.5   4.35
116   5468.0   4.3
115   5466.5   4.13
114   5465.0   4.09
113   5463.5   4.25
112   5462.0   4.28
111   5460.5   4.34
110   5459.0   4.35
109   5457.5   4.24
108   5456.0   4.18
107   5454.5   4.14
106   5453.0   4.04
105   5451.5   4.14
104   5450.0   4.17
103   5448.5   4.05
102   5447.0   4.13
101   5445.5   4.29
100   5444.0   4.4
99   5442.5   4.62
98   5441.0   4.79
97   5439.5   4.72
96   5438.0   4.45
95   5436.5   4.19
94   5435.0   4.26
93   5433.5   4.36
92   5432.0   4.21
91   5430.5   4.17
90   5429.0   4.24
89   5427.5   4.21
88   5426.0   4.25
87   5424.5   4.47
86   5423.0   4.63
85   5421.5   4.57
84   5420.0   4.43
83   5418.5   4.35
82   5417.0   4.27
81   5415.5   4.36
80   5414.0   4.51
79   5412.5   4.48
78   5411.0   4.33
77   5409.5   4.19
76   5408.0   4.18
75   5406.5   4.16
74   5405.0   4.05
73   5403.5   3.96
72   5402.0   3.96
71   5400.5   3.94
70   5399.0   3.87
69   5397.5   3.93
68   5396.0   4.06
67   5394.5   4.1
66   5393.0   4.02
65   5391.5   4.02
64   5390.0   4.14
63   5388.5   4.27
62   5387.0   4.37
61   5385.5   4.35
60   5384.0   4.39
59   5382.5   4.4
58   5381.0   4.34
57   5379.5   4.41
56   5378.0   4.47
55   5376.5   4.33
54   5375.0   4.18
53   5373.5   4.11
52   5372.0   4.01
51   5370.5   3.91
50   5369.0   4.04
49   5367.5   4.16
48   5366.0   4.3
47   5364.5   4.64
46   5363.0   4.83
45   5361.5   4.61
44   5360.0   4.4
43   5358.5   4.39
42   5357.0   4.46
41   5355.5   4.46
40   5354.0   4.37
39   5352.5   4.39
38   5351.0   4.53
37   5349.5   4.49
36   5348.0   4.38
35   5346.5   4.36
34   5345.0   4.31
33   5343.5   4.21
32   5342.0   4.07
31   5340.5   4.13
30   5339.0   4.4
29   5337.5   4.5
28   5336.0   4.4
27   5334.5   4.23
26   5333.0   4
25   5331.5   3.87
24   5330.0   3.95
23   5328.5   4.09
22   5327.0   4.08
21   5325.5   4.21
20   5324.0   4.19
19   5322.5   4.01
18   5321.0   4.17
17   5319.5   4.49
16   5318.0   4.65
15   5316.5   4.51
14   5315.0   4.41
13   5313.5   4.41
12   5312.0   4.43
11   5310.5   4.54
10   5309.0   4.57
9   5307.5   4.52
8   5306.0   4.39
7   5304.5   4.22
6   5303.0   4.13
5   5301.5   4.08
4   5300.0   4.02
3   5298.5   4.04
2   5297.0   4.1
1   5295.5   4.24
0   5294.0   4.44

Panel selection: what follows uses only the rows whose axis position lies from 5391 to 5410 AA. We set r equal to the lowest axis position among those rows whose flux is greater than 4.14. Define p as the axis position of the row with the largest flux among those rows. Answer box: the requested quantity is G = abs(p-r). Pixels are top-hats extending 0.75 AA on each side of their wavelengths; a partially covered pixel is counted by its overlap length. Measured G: 3.0 AA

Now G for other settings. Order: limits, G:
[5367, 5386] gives 10.5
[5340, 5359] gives 7.5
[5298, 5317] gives 4.5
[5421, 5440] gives 18.0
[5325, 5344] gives 12.0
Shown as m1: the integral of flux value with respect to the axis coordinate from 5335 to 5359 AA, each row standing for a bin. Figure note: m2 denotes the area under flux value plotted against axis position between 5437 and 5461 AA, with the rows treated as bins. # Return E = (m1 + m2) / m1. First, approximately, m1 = 105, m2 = 104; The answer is 1.99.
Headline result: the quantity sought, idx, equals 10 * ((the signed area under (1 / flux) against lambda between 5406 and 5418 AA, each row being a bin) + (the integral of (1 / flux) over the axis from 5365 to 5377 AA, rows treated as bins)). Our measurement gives 56.9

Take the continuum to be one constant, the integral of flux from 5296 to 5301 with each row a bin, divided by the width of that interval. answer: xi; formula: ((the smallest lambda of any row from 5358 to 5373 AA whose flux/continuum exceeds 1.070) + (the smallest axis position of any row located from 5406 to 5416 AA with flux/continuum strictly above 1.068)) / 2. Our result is 5385.5 AA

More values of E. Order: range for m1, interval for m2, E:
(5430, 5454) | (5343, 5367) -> 2.03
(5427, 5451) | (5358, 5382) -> 2.00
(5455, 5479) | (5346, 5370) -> 2.05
